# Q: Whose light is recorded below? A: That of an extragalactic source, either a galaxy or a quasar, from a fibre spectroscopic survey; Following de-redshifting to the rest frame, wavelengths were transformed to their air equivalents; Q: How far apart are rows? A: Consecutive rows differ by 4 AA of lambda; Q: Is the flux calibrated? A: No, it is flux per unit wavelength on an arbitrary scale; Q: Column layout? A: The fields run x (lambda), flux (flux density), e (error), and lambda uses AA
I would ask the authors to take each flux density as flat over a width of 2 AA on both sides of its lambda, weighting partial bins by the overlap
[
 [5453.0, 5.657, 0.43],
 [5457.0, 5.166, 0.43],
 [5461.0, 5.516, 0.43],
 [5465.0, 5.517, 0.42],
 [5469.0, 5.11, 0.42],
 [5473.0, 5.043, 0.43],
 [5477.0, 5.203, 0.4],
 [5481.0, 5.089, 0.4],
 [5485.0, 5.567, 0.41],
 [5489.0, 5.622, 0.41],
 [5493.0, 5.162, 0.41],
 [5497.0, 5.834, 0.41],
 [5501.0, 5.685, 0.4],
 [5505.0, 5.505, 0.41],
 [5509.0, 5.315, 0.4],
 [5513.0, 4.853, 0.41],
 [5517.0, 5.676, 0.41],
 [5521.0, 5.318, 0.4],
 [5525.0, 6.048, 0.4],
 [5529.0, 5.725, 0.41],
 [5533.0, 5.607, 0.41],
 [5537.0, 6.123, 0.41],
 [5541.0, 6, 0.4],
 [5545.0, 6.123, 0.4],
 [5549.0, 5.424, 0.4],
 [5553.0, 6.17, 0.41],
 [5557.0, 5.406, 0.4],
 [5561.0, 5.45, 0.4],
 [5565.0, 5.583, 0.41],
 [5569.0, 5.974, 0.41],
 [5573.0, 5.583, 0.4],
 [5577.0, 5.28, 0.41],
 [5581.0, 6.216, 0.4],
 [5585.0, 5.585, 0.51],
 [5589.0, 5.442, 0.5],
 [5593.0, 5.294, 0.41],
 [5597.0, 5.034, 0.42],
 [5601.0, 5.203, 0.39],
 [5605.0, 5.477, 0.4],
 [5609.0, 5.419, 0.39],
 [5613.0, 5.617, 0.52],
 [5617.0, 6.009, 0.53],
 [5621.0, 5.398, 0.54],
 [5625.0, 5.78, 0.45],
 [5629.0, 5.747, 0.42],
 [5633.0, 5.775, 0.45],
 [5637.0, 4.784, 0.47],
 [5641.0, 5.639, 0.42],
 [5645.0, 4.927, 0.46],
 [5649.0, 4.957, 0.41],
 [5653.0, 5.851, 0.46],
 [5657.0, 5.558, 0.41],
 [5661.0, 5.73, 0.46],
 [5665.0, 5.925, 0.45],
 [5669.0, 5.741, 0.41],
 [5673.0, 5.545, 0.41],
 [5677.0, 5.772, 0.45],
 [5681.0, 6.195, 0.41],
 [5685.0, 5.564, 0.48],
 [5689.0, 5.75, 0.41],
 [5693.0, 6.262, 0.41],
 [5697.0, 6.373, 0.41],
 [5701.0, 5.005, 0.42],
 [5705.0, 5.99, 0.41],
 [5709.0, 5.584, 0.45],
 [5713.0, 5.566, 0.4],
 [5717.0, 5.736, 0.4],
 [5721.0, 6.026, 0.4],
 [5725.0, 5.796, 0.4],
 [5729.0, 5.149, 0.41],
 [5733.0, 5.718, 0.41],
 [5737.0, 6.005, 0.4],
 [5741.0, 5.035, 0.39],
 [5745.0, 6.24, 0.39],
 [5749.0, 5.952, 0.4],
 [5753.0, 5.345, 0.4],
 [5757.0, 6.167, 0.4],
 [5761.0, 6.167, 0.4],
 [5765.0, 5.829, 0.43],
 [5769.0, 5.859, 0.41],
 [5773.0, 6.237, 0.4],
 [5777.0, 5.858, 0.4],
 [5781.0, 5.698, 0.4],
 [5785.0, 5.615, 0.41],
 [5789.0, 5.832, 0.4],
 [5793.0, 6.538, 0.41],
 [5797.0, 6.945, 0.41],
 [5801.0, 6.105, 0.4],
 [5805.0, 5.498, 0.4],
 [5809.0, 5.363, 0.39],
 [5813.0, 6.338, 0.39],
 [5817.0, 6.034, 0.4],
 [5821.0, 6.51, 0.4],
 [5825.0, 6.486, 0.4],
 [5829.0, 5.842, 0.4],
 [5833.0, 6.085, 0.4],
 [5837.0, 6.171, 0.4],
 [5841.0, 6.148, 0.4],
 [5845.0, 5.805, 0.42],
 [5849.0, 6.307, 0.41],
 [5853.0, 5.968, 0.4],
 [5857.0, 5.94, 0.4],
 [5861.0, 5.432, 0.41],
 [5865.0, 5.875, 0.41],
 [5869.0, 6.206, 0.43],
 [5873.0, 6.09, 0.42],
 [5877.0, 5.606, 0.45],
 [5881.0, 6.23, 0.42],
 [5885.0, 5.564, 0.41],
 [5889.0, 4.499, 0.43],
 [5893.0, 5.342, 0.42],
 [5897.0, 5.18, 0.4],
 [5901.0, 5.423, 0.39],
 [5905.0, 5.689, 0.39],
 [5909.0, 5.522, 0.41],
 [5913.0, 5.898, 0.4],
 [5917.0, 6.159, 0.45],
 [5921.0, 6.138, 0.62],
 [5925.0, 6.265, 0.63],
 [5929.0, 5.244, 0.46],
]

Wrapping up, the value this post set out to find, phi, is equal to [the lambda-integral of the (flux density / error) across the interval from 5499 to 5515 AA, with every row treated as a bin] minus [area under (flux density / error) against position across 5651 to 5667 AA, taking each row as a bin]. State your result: 3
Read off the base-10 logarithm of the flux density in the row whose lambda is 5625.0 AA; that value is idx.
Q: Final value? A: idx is 0.76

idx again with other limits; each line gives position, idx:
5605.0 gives 0.74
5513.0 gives 0.69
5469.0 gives 0.71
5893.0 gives 0.73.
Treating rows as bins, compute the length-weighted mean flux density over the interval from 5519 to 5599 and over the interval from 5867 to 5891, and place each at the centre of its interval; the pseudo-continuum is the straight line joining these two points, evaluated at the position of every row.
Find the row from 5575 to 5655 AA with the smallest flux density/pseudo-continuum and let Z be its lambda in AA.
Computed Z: 5637.0 AA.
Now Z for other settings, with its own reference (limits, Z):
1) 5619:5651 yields 5637.0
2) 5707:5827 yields 5741.0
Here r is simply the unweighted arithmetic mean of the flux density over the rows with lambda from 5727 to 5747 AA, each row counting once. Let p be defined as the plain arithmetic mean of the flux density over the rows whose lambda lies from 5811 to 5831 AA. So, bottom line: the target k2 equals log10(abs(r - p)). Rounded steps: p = 6.2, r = 5.63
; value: -0.21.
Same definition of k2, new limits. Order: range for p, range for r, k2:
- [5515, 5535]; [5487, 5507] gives -0.95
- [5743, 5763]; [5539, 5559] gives -0.83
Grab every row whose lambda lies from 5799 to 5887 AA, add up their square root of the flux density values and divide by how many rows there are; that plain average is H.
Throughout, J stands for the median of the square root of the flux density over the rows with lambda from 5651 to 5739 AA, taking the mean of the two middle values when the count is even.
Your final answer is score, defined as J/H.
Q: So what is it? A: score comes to 0.98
